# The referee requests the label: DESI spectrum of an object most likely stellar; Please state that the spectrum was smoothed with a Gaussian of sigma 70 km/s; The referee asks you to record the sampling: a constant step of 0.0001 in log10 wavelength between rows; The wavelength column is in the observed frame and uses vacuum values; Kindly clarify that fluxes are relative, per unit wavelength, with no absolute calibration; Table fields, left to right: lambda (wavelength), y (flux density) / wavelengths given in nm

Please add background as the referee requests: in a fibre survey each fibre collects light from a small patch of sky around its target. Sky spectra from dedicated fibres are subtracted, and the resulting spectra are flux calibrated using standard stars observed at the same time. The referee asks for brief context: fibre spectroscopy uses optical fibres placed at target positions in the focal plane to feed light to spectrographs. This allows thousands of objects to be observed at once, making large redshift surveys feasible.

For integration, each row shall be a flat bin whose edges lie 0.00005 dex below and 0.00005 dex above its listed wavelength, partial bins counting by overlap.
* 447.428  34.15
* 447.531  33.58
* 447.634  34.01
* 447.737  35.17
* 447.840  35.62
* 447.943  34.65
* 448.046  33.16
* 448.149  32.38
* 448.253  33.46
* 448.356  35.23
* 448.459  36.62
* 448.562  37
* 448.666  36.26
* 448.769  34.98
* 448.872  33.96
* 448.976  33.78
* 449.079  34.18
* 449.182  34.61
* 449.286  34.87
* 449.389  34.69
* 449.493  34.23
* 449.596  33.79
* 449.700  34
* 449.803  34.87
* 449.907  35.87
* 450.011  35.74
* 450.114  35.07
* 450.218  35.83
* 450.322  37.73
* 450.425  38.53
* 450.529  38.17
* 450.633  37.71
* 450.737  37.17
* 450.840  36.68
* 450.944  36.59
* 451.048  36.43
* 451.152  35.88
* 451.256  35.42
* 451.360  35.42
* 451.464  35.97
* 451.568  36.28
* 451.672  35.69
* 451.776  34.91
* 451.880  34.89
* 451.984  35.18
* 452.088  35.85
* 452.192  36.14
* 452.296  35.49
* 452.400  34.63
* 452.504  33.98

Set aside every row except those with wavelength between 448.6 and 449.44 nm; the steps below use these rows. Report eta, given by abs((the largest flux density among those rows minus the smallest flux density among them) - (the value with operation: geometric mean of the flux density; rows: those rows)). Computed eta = 32.2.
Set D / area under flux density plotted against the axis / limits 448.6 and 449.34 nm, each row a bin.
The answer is 25.7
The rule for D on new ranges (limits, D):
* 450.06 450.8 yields 27.5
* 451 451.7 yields 25.1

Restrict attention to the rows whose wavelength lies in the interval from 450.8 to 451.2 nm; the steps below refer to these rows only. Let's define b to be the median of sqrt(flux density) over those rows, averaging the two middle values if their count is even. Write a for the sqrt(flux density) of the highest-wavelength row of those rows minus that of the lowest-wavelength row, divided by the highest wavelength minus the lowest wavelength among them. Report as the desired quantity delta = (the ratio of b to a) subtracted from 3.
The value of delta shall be 31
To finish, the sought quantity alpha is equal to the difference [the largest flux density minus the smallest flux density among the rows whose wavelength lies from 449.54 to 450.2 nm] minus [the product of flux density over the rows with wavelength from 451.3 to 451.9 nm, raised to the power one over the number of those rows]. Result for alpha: -33.4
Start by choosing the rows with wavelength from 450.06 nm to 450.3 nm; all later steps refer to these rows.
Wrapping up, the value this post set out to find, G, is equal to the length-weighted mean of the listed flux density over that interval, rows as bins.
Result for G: 35.7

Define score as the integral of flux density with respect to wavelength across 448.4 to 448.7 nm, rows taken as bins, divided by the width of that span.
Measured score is 36.6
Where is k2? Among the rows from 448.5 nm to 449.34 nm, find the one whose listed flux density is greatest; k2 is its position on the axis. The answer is 448.562 nm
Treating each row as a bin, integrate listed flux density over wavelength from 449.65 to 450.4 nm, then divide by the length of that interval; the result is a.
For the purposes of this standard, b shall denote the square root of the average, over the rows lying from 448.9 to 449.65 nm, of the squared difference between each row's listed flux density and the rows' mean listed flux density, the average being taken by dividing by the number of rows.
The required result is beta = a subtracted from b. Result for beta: -35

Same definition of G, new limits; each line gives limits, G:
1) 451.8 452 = 35.0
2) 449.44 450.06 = 34.7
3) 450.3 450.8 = 37.9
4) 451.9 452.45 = 35.5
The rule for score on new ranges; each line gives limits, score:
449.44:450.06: 34.7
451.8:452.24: 35.5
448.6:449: 34.8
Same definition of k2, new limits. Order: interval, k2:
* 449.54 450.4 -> 450.322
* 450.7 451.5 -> 450.737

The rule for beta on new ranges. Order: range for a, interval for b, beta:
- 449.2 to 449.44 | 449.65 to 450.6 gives -33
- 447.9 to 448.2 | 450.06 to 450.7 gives -32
